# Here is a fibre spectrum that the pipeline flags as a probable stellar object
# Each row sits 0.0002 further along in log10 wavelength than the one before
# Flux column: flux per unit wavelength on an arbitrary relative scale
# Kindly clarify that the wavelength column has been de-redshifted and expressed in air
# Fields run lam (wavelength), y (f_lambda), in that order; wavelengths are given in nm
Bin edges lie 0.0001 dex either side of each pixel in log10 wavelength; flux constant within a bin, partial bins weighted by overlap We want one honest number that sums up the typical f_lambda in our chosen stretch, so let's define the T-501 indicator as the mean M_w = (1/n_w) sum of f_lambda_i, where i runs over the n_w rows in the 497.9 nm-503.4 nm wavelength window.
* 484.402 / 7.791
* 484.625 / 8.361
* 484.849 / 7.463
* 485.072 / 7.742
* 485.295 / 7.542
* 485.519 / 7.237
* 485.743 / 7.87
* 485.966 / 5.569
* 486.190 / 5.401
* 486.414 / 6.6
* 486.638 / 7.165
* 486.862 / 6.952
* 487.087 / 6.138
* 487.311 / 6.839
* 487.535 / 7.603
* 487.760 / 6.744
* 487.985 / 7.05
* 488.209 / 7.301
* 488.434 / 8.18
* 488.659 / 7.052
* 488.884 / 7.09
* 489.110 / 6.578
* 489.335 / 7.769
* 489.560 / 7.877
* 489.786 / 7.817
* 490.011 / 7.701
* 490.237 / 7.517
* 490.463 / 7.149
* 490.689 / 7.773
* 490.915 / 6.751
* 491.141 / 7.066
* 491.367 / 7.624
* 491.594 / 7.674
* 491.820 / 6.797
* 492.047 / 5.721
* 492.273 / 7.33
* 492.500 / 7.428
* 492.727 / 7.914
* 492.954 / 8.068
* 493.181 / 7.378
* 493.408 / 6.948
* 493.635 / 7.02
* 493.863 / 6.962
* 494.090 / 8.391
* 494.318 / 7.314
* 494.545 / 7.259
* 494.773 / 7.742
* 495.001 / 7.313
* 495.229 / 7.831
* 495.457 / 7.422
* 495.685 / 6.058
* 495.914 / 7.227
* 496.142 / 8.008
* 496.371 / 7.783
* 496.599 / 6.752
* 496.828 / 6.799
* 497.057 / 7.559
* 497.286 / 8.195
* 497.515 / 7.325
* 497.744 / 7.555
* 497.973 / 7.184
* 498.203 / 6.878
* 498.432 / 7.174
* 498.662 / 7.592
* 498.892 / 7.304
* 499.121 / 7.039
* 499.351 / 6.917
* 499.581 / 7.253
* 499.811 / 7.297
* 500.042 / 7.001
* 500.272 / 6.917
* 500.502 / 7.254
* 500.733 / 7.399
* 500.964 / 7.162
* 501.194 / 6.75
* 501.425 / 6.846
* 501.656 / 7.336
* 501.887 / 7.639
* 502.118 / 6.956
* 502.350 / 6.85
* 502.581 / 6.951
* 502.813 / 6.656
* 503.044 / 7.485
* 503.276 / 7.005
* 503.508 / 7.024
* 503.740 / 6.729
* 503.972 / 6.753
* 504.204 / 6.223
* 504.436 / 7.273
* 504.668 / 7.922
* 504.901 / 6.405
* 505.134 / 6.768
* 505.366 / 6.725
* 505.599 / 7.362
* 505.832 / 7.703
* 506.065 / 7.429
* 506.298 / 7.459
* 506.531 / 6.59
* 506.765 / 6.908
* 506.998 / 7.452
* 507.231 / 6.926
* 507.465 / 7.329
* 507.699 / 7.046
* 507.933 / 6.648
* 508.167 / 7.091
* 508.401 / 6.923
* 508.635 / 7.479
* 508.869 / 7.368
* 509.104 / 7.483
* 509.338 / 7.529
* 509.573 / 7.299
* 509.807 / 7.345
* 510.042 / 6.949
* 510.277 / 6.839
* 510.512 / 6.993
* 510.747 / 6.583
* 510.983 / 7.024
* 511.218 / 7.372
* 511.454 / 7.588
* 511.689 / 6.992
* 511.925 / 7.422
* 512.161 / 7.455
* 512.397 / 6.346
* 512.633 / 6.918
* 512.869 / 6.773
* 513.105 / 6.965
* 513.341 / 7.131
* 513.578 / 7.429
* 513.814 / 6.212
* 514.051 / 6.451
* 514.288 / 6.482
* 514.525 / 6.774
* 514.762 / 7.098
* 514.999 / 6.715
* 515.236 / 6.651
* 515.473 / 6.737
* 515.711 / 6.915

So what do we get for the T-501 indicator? 7.12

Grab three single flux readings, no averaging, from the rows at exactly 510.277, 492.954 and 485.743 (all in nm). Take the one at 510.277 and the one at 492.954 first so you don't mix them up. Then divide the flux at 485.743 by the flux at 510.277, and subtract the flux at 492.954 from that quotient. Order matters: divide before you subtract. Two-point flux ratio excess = -6.92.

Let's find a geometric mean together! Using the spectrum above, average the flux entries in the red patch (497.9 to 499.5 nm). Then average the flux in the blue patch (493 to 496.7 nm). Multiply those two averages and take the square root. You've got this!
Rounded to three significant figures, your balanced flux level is 7.25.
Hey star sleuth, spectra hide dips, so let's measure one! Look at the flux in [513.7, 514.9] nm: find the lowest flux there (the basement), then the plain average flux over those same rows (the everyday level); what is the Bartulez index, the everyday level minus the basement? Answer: 0.39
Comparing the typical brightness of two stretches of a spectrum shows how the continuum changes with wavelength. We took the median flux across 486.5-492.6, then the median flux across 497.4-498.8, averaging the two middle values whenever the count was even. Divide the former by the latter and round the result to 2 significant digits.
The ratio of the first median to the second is 0.99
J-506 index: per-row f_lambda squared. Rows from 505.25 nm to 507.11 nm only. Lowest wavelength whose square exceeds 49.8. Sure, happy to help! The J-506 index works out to 505.599 nm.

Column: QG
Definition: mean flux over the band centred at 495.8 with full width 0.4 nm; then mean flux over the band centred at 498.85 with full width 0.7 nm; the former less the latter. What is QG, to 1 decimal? -0.7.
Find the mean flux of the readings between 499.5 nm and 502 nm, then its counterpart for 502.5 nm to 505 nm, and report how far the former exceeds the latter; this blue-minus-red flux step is 0.22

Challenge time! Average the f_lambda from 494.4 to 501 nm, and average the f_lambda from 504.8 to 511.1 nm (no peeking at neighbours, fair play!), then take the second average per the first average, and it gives 0.97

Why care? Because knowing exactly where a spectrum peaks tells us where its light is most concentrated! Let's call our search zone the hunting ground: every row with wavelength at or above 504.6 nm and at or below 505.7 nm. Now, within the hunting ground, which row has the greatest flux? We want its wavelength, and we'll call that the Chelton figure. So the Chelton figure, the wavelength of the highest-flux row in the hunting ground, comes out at 504.668 nm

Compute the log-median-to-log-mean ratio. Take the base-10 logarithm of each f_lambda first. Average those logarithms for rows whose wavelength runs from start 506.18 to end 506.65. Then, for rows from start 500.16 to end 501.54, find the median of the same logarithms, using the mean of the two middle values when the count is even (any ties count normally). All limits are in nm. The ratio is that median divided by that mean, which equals 1.00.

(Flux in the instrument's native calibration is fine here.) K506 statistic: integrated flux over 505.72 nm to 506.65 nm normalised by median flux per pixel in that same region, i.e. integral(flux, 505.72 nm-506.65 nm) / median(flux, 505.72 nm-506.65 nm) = 0.91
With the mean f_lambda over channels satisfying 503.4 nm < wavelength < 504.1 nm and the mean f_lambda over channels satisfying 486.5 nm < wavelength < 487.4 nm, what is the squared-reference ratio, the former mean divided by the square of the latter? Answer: 0.15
